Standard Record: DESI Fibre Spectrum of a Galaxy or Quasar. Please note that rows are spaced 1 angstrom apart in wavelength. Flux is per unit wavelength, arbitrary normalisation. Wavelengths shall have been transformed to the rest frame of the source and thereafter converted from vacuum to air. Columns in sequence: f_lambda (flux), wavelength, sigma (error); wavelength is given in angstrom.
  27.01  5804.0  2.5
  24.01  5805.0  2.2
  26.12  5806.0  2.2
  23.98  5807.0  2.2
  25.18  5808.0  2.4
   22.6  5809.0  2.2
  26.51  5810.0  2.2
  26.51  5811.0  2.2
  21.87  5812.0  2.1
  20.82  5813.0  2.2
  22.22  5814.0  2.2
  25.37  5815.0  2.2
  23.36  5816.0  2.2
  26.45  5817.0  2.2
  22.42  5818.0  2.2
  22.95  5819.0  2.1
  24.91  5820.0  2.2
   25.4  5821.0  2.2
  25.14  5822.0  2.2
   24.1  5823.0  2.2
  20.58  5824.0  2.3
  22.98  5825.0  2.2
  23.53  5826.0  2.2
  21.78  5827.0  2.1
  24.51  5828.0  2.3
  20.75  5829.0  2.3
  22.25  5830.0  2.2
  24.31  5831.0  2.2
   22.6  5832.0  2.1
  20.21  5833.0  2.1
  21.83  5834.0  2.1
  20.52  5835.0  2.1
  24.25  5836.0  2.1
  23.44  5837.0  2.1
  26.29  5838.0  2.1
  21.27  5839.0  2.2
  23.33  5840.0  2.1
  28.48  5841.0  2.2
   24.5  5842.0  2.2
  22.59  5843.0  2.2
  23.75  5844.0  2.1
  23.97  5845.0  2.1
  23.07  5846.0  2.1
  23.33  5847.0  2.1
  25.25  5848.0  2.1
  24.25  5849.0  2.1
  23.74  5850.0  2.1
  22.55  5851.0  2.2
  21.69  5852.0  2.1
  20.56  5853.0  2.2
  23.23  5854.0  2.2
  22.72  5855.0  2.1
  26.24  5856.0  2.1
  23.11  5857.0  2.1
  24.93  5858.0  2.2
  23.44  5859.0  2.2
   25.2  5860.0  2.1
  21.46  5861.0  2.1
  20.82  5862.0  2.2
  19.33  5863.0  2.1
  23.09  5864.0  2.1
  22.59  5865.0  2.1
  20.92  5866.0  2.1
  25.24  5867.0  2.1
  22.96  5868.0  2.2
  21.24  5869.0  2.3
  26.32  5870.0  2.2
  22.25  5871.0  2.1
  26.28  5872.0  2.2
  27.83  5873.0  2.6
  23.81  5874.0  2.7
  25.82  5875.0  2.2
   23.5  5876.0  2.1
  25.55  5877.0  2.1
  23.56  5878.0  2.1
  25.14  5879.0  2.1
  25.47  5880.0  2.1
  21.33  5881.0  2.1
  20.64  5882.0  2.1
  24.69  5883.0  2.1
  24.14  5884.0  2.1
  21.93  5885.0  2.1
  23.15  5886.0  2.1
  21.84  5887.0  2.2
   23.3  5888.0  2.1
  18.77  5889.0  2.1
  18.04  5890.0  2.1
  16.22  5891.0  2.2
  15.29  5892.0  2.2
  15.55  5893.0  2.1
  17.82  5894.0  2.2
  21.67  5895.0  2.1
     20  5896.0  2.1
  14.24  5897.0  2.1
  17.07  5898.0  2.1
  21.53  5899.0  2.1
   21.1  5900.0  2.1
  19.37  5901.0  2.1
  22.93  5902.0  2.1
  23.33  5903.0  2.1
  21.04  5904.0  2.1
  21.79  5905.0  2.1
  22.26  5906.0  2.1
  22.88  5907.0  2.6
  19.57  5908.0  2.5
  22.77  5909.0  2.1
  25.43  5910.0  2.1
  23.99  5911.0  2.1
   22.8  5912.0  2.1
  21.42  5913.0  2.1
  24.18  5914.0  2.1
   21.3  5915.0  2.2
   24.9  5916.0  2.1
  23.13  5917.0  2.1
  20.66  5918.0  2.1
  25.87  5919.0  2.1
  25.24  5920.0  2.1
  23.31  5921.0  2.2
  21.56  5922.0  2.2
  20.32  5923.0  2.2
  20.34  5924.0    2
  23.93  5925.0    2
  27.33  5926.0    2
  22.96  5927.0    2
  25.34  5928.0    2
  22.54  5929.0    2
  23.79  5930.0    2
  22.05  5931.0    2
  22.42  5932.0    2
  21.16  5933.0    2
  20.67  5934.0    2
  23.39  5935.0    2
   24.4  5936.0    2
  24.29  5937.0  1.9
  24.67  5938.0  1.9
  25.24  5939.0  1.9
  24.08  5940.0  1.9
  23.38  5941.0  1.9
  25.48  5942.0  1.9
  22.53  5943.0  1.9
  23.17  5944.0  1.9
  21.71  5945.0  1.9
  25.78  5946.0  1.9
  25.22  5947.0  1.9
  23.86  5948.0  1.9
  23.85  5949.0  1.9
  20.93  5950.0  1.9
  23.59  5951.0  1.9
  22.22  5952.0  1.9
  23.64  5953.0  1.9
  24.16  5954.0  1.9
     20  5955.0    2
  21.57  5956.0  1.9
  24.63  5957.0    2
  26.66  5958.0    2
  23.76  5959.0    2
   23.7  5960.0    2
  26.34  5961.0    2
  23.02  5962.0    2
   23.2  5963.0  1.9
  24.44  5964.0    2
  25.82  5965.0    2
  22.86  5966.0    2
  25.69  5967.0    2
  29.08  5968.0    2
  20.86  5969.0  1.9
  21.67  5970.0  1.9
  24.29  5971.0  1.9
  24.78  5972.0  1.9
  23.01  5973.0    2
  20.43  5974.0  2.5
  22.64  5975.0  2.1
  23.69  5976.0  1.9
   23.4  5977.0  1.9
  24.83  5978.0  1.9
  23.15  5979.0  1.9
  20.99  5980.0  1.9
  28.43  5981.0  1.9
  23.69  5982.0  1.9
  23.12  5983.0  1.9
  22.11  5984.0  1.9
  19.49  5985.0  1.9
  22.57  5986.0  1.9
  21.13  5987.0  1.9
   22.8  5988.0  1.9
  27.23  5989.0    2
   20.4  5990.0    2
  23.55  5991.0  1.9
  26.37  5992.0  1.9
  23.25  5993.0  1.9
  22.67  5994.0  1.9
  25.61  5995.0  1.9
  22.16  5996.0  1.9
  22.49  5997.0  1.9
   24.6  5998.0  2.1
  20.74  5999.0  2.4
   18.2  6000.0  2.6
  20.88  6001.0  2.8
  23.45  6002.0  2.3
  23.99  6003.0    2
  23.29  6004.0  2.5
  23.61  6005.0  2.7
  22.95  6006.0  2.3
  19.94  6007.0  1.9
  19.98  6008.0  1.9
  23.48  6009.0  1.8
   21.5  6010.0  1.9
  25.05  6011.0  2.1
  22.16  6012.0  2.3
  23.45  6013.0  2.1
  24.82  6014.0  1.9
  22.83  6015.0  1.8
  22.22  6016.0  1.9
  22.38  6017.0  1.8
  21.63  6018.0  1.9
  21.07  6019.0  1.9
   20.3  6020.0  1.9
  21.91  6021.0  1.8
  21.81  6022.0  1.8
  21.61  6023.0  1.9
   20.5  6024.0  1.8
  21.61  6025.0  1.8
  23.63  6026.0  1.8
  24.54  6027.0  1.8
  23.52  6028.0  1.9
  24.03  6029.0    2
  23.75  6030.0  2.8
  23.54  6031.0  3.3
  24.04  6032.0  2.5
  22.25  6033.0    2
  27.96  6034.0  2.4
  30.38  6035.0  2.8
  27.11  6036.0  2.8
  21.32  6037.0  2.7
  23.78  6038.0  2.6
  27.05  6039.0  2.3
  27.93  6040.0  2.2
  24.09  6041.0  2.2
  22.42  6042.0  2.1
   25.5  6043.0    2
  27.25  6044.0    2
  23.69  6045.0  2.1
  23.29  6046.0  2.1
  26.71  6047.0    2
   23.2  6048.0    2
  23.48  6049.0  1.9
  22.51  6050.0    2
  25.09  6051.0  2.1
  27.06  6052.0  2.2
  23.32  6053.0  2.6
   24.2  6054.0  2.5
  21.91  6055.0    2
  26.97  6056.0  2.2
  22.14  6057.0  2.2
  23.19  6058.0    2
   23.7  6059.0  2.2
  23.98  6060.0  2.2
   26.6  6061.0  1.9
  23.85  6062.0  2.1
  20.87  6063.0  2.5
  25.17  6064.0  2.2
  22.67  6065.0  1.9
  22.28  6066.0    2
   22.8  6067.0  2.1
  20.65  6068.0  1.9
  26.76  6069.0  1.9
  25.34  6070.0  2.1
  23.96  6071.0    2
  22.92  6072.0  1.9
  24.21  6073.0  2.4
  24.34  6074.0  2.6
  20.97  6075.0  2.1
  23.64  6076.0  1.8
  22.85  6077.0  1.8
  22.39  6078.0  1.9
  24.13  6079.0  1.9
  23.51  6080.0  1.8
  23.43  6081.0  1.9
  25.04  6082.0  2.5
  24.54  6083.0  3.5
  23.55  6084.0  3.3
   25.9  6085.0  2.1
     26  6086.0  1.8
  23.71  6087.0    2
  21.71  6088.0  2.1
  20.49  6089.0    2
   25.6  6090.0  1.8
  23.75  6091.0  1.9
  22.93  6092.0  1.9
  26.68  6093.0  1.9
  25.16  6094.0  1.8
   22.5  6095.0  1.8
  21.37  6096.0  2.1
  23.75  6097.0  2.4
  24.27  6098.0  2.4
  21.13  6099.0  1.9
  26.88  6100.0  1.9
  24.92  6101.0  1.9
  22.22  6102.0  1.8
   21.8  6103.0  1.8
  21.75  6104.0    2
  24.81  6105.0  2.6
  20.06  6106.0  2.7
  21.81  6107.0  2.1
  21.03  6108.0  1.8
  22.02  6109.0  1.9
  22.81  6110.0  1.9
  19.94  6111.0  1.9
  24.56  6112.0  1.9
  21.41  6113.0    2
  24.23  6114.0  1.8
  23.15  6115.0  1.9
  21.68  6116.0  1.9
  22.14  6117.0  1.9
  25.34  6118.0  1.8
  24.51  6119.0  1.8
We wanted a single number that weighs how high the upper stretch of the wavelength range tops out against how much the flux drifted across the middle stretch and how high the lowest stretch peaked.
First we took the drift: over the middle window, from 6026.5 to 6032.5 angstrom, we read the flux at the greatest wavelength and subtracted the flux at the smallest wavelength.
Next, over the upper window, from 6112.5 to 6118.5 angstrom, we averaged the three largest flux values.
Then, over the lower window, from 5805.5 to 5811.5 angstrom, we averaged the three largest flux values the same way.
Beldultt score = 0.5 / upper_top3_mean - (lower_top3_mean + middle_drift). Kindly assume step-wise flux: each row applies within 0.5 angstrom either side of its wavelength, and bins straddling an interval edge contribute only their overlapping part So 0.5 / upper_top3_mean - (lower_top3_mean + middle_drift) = -25.9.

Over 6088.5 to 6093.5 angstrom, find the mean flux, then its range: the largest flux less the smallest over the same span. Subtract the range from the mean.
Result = 17.7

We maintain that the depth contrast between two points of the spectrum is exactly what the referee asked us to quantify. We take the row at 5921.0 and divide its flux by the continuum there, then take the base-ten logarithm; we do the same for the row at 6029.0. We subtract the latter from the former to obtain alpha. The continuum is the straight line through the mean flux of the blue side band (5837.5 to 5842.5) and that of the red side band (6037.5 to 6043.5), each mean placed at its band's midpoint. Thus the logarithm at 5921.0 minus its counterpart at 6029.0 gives -0.01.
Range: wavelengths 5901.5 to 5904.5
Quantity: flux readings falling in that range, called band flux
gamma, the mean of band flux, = 22.4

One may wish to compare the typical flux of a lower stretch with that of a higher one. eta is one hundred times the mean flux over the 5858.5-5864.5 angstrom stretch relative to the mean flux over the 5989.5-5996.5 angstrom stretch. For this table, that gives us 95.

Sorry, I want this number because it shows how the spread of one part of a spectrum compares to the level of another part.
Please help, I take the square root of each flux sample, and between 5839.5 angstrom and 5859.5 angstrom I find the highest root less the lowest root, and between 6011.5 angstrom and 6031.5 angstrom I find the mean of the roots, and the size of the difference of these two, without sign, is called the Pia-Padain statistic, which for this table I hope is 3.95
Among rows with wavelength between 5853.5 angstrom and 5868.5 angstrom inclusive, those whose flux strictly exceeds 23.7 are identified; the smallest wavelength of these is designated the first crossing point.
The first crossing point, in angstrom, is 5856.0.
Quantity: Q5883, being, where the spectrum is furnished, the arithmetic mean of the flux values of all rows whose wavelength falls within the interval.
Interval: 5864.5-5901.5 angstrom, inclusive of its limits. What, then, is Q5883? 21.8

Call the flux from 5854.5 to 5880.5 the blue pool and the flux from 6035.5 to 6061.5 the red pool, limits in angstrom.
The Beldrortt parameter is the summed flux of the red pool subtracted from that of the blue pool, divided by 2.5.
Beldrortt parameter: -7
